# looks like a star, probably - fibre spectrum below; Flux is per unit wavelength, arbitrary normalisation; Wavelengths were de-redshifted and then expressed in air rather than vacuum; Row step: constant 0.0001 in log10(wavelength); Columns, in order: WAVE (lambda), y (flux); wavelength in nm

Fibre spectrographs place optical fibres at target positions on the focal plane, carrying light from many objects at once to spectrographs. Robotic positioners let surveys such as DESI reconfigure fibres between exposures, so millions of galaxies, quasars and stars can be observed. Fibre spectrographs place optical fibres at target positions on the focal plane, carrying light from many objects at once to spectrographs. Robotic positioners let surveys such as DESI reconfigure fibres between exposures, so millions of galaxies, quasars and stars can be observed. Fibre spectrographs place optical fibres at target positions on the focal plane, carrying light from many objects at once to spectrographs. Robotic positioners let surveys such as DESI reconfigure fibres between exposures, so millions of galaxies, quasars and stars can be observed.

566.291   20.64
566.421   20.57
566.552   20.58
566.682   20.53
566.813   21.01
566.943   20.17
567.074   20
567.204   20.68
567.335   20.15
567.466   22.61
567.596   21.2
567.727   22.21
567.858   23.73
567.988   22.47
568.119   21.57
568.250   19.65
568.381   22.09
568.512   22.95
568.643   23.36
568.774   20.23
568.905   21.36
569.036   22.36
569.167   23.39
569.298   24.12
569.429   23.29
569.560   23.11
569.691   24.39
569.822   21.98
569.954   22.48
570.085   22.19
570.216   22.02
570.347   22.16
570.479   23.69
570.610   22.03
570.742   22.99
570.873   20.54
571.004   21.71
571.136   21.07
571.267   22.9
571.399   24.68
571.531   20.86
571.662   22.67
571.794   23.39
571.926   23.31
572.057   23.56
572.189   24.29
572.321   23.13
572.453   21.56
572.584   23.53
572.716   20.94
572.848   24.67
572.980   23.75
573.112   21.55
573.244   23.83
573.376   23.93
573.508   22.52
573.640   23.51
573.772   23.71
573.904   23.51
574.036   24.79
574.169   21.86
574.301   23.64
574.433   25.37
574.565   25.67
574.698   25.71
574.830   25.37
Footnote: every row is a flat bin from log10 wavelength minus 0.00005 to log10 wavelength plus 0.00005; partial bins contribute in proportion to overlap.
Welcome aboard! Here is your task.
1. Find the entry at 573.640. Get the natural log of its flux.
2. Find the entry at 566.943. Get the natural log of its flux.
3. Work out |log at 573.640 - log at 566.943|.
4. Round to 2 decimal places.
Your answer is 0.15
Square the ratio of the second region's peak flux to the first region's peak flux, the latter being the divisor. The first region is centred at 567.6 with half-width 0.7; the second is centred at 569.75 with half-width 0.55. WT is 1.06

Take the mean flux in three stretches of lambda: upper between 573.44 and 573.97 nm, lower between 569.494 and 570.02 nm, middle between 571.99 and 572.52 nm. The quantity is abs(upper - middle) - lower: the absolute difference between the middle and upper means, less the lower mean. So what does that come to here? -22.8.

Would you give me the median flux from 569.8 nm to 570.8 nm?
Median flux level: 22.2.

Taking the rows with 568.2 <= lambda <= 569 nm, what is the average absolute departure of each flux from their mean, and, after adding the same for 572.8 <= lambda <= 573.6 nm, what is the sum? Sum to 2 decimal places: 2.09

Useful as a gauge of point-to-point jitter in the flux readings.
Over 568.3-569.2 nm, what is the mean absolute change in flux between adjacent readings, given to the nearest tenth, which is 1.3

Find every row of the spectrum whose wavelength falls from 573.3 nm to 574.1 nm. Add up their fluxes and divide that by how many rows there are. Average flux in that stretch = 23.7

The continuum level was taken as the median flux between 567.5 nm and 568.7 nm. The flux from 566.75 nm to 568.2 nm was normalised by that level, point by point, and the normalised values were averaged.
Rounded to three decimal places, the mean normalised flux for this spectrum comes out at 0.965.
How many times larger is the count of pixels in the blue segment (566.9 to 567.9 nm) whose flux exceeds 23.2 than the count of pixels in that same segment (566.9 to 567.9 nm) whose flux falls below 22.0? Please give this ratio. 0.2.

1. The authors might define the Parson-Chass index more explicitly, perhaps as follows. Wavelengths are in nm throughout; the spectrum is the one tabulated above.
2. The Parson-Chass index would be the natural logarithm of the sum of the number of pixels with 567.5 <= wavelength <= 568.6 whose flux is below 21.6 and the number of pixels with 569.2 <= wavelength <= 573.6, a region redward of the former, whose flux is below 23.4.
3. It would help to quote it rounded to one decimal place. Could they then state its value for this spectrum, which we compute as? 3.2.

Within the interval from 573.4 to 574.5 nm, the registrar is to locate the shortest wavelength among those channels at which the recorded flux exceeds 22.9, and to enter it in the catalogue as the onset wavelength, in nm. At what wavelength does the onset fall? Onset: 573.640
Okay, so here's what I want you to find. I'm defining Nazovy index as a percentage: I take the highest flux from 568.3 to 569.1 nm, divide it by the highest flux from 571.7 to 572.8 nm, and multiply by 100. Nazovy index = 96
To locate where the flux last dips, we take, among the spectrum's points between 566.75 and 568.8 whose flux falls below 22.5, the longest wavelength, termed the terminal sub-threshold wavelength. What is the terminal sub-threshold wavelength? 568.774 nm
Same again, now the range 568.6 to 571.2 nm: 571.136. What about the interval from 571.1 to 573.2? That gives 573.112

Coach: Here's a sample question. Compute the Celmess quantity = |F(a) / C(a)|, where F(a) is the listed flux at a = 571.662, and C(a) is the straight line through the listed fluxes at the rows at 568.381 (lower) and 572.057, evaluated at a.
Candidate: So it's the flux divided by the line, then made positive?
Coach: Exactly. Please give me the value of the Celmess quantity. 0.97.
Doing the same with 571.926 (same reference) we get 0.99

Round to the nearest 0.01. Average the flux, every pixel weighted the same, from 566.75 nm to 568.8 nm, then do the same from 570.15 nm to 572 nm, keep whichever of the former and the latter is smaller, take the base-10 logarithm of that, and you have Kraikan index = 1.33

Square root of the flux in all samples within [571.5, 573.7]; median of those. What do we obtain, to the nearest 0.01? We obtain 4.84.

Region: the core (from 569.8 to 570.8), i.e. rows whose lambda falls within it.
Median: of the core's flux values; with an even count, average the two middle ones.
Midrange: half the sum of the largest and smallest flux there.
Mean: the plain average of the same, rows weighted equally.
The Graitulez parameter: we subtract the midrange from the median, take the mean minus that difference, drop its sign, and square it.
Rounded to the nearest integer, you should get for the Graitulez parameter 534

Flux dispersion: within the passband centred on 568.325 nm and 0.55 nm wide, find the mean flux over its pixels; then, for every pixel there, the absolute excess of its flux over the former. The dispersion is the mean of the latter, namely 0.96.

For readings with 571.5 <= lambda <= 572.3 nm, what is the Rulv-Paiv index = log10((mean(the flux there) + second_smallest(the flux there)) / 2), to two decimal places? 1.36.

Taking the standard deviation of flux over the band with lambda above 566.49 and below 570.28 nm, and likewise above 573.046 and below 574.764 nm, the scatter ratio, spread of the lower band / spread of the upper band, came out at 1.0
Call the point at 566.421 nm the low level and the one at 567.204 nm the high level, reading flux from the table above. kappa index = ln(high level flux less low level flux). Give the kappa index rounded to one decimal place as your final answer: -2.2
